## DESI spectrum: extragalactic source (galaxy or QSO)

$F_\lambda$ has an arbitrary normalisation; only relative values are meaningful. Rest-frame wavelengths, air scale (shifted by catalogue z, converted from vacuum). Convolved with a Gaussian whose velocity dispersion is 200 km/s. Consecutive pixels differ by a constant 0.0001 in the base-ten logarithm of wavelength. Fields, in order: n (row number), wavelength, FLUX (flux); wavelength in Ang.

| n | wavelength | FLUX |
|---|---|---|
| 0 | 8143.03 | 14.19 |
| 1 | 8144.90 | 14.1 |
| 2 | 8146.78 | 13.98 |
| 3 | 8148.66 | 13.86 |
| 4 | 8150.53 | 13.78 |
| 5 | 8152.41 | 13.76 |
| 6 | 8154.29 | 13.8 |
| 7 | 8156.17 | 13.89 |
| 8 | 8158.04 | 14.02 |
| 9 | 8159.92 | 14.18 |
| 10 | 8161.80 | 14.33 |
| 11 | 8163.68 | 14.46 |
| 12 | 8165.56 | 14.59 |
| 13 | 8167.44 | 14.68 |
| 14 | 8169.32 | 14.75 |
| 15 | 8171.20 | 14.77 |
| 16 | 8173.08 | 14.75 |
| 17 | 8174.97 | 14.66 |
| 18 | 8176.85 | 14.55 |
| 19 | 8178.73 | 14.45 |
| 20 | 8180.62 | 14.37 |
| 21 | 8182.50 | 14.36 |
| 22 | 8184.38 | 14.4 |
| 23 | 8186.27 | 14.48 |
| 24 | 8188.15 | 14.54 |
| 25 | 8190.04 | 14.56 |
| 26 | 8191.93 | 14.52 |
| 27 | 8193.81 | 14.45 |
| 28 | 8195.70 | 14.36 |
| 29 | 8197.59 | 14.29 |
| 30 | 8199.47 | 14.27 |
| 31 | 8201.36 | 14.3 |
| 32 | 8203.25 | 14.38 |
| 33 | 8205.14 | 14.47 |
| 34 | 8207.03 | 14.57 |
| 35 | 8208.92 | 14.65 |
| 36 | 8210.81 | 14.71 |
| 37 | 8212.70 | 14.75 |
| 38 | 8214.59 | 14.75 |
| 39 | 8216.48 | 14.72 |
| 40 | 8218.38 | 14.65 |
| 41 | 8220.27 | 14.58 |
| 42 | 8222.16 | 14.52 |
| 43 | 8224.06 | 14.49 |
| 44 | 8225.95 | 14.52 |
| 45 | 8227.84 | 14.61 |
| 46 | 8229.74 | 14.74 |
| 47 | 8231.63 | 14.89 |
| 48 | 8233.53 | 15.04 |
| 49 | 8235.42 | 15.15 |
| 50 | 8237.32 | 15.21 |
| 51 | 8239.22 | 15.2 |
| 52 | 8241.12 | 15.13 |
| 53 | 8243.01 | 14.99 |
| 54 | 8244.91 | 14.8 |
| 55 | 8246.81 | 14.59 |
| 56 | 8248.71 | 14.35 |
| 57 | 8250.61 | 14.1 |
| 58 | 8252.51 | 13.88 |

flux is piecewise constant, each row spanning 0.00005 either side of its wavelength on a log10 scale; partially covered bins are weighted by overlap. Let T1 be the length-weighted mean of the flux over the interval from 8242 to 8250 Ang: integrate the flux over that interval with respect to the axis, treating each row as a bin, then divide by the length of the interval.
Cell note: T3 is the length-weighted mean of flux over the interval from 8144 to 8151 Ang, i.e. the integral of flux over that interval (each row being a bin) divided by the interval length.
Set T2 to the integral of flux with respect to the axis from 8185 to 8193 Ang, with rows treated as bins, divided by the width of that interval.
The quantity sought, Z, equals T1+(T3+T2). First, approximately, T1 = 14.7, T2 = 14.5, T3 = 13.9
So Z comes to 43.1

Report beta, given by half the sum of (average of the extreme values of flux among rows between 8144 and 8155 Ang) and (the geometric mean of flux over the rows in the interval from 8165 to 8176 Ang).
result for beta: 14.3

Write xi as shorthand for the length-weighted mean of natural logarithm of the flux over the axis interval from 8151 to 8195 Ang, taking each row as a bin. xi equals 2.67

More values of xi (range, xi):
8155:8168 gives 2.66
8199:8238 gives 2.69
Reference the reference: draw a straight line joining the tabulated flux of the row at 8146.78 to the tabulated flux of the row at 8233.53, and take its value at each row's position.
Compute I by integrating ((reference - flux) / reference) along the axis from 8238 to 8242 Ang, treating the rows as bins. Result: -0.01 Ang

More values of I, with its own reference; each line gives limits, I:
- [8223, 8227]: 0.11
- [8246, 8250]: 0.21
